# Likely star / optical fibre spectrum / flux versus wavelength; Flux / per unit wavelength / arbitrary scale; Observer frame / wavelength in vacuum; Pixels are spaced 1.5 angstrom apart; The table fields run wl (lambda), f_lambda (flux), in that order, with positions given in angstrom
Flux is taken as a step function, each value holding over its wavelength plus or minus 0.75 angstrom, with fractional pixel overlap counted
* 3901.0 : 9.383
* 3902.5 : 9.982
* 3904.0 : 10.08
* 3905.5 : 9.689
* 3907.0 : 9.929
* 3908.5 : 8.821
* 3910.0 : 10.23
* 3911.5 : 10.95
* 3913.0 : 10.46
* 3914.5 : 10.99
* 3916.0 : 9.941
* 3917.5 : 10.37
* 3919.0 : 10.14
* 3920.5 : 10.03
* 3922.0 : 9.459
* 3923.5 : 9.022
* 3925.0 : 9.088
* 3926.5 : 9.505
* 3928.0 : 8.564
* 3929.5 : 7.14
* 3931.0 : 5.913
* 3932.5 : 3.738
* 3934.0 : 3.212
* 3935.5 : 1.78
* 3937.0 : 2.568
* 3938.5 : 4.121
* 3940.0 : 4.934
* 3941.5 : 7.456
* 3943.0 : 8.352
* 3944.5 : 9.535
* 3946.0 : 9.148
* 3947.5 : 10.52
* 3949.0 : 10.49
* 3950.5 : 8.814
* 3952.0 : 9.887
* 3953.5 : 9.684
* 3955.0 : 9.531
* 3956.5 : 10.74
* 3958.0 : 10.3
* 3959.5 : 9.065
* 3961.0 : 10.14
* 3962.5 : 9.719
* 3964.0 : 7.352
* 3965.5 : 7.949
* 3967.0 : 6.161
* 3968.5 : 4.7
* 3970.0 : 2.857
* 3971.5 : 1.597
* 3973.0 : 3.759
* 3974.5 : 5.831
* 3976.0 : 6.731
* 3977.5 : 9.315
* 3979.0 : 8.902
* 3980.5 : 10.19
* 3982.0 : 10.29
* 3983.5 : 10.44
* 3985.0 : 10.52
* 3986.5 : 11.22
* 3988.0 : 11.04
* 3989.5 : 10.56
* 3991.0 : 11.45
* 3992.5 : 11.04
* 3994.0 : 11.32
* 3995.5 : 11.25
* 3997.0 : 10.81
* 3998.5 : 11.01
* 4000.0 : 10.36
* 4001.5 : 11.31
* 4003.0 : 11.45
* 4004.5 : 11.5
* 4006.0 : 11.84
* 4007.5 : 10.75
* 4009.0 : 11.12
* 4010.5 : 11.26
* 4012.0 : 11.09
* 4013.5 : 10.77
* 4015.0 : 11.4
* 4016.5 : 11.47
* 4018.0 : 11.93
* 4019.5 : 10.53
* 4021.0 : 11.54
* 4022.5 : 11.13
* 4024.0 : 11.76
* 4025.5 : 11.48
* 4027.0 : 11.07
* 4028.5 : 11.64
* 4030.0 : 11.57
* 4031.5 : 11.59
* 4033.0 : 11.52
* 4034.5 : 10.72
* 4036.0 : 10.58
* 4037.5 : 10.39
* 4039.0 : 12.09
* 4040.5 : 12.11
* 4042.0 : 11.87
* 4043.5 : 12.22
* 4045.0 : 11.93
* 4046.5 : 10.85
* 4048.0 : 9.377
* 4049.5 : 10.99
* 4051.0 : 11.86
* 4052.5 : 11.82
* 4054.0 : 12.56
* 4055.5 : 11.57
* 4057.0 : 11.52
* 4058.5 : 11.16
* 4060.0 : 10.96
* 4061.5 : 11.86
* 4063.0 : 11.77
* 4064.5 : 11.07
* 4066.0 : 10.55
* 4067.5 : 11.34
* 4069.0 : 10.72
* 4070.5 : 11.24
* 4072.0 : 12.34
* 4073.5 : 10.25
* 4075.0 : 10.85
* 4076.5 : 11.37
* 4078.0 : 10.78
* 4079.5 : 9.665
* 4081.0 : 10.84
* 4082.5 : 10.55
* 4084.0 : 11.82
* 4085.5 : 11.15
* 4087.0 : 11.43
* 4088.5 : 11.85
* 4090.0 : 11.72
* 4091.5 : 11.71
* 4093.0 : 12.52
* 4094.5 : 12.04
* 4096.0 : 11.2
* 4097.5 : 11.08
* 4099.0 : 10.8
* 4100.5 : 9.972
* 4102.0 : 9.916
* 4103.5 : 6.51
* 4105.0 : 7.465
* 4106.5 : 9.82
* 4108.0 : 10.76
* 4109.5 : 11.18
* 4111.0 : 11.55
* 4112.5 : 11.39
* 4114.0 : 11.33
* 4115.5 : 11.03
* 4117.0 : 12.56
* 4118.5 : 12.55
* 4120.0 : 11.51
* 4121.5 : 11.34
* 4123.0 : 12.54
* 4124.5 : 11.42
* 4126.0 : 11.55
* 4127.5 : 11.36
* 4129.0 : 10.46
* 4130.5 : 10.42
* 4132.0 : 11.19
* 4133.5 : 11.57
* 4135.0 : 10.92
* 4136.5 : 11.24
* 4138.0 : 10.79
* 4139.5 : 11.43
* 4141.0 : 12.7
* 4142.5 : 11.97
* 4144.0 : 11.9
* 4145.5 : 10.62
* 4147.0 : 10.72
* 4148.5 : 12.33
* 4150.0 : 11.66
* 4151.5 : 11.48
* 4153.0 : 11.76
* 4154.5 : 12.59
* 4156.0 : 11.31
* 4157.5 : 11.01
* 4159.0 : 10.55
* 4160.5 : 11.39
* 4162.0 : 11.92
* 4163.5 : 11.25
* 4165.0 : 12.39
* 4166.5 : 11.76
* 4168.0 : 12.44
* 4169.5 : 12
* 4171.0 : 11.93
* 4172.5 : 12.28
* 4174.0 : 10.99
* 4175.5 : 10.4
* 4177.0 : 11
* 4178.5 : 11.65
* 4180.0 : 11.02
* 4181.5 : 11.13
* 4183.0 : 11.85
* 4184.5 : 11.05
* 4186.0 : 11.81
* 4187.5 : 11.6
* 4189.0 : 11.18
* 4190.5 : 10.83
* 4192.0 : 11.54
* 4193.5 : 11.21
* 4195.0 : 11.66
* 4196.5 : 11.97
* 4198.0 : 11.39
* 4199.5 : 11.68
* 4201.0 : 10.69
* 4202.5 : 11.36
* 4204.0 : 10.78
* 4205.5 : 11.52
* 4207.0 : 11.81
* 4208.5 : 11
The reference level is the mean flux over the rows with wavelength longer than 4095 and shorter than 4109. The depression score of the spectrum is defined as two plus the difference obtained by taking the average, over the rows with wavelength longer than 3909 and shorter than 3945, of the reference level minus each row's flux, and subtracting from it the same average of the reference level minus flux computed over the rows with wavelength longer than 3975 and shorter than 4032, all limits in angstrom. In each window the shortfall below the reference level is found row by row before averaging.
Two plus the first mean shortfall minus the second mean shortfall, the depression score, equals 5.1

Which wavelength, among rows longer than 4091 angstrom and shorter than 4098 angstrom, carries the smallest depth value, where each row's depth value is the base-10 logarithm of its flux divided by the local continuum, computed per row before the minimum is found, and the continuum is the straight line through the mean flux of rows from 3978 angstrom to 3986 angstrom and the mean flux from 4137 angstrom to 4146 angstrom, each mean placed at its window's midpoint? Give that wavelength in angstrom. 4097.5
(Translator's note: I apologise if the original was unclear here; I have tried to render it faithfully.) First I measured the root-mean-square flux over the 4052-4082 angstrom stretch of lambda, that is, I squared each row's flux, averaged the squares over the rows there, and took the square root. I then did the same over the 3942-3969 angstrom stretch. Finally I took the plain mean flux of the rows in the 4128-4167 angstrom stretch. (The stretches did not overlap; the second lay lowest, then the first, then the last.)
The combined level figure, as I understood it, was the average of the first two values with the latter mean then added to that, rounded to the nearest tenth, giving 21.6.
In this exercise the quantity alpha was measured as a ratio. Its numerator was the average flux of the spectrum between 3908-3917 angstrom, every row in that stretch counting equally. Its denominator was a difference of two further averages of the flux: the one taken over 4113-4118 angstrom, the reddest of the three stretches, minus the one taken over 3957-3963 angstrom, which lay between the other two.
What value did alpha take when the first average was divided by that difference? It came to 6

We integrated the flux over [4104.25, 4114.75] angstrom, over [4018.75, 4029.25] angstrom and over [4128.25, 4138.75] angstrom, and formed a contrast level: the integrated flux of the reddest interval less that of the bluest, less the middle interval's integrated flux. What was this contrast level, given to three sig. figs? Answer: -114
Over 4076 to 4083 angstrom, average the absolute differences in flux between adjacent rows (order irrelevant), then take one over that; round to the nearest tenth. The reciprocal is 1.3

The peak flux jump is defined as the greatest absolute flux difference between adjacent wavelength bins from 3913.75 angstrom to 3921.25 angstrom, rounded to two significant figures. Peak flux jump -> 1.0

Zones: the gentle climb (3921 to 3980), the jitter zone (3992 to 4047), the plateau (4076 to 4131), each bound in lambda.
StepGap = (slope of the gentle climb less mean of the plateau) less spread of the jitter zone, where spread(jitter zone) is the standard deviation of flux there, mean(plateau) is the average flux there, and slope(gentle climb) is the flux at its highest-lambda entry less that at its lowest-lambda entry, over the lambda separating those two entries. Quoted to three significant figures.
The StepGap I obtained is -11.5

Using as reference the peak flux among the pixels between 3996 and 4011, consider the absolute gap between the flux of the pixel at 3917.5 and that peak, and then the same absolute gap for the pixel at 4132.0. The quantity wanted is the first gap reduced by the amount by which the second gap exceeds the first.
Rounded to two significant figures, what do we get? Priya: 2.3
